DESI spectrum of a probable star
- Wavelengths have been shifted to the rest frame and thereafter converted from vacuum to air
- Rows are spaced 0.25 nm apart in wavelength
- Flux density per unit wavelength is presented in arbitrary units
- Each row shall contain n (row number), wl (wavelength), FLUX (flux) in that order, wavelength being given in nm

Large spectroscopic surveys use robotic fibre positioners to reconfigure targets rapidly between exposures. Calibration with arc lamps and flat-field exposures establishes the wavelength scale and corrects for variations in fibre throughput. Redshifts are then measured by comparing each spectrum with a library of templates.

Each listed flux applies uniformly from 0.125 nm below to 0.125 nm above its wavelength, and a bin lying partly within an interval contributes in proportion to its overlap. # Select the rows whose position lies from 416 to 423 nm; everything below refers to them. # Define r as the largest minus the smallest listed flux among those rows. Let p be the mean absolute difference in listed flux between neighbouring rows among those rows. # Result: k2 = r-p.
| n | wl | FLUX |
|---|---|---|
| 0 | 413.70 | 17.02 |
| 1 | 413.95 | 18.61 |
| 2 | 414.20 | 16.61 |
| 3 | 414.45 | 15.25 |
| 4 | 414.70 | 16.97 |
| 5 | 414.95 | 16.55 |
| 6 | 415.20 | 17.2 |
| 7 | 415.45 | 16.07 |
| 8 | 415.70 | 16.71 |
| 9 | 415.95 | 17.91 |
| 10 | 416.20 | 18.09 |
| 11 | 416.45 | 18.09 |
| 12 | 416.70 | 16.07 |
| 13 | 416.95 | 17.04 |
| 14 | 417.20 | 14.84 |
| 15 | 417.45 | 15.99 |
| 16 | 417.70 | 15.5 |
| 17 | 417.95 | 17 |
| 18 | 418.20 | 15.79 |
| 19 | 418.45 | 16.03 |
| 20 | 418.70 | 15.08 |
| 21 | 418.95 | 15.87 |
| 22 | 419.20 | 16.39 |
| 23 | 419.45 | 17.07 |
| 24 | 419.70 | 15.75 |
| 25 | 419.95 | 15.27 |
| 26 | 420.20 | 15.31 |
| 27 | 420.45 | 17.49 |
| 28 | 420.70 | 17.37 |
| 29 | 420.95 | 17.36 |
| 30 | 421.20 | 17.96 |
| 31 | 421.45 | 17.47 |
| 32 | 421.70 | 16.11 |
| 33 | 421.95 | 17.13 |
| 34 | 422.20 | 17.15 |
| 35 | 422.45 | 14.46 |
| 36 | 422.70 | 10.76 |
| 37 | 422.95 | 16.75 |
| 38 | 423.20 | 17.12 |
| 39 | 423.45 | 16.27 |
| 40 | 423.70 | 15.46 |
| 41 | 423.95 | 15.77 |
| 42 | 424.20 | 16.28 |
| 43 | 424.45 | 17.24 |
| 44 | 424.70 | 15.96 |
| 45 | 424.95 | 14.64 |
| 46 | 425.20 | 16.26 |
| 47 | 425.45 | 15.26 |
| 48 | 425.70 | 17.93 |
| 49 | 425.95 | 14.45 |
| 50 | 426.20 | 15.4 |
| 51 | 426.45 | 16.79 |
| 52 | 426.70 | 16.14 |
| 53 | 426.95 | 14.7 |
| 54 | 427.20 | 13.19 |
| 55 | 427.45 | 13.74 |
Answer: 6.1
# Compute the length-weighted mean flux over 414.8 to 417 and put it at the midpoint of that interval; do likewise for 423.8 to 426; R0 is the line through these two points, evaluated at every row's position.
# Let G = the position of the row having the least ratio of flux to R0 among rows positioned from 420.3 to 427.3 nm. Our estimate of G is 422.70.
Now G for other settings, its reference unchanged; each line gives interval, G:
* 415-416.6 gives 415.45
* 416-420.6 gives 417.20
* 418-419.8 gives 418.70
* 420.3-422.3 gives 421.70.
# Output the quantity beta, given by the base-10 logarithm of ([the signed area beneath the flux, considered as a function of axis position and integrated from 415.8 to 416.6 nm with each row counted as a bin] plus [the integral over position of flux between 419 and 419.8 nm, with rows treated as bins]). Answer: 1.438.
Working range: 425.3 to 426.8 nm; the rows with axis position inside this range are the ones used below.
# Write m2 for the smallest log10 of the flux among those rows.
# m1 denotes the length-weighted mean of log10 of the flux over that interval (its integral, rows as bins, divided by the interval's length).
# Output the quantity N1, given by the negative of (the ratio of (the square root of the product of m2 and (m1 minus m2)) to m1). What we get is -0.186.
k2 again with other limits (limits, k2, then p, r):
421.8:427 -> 5.6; 1.6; 7.2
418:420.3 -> 1.4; 0.6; 2.0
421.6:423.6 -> 4.3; 2.1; 6.4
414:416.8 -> 1.9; 0.9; 2.8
